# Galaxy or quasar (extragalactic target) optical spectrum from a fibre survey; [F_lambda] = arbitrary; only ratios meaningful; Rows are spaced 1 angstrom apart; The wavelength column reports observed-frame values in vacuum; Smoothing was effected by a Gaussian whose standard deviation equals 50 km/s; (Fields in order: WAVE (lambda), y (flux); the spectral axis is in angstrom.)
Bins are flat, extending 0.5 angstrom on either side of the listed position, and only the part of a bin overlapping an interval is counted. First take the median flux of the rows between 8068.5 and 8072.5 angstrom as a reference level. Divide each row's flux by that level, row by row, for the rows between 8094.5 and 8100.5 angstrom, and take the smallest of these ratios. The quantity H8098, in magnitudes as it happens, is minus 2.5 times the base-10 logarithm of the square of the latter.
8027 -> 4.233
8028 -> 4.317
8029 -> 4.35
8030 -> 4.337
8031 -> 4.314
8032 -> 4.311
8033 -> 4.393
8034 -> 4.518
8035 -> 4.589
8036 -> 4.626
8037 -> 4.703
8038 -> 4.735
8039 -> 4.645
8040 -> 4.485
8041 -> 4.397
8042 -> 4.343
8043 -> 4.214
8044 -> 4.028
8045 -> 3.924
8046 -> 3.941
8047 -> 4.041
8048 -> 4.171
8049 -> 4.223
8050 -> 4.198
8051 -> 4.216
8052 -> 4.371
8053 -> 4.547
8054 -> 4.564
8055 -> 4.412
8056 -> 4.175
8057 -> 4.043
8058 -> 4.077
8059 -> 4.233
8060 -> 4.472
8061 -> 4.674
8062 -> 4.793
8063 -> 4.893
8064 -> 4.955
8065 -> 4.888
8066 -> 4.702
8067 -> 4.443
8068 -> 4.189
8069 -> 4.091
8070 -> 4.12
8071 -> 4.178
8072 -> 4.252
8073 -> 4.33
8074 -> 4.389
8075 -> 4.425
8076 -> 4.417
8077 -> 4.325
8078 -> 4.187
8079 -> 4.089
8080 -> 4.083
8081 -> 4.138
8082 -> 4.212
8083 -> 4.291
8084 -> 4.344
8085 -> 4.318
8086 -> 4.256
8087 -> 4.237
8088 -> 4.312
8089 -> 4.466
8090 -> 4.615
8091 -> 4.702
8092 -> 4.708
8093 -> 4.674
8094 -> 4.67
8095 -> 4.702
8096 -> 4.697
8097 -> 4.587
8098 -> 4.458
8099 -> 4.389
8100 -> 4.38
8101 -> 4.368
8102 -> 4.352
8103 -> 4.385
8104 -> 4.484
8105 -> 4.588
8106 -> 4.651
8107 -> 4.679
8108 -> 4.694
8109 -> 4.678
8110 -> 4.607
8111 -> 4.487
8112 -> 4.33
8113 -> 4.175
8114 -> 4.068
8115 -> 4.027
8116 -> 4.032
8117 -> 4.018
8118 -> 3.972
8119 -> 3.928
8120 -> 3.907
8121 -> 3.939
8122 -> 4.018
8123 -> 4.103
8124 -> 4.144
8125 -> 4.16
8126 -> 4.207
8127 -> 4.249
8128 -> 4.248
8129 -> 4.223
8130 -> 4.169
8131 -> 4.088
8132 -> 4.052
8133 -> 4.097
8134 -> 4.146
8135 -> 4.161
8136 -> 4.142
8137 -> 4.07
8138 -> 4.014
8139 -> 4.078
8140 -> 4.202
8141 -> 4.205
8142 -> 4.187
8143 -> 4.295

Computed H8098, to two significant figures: -0.12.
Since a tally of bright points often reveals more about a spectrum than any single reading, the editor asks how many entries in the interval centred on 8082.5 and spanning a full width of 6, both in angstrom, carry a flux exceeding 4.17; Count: 4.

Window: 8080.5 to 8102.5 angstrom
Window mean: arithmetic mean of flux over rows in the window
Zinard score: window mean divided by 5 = 0.890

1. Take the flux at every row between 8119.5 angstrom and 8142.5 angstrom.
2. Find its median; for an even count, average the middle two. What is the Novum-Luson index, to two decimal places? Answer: 4.14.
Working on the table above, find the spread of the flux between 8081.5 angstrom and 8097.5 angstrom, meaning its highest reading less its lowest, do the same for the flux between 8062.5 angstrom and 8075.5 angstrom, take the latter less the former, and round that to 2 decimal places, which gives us 0.37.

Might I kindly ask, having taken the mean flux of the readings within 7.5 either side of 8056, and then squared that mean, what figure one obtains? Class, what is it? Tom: 19.3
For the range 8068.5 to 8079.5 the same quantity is 18.1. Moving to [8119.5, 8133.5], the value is 16.9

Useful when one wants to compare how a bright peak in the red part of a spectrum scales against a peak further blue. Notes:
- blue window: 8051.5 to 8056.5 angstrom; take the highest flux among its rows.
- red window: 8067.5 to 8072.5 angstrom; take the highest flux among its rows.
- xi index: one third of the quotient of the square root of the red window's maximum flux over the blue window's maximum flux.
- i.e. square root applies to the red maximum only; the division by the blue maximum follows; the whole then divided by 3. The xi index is 0.151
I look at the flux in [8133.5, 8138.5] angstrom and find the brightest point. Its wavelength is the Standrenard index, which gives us 8135 angstrom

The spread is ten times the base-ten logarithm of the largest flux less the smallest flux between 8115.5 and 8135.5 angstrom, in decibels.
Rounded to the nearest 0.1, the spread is -4.7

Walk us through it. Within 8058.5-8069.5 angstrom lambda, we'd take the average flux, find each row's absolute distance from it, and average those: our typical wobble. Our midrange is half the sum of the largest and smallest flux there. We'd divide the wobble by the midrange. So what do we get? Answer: 0.058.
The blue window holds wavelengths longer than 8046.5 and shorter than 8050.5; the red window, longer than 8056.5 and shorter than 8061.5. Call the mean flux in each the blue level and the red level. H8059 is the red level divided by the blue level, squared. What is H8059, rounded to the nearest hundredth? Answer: 1.07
